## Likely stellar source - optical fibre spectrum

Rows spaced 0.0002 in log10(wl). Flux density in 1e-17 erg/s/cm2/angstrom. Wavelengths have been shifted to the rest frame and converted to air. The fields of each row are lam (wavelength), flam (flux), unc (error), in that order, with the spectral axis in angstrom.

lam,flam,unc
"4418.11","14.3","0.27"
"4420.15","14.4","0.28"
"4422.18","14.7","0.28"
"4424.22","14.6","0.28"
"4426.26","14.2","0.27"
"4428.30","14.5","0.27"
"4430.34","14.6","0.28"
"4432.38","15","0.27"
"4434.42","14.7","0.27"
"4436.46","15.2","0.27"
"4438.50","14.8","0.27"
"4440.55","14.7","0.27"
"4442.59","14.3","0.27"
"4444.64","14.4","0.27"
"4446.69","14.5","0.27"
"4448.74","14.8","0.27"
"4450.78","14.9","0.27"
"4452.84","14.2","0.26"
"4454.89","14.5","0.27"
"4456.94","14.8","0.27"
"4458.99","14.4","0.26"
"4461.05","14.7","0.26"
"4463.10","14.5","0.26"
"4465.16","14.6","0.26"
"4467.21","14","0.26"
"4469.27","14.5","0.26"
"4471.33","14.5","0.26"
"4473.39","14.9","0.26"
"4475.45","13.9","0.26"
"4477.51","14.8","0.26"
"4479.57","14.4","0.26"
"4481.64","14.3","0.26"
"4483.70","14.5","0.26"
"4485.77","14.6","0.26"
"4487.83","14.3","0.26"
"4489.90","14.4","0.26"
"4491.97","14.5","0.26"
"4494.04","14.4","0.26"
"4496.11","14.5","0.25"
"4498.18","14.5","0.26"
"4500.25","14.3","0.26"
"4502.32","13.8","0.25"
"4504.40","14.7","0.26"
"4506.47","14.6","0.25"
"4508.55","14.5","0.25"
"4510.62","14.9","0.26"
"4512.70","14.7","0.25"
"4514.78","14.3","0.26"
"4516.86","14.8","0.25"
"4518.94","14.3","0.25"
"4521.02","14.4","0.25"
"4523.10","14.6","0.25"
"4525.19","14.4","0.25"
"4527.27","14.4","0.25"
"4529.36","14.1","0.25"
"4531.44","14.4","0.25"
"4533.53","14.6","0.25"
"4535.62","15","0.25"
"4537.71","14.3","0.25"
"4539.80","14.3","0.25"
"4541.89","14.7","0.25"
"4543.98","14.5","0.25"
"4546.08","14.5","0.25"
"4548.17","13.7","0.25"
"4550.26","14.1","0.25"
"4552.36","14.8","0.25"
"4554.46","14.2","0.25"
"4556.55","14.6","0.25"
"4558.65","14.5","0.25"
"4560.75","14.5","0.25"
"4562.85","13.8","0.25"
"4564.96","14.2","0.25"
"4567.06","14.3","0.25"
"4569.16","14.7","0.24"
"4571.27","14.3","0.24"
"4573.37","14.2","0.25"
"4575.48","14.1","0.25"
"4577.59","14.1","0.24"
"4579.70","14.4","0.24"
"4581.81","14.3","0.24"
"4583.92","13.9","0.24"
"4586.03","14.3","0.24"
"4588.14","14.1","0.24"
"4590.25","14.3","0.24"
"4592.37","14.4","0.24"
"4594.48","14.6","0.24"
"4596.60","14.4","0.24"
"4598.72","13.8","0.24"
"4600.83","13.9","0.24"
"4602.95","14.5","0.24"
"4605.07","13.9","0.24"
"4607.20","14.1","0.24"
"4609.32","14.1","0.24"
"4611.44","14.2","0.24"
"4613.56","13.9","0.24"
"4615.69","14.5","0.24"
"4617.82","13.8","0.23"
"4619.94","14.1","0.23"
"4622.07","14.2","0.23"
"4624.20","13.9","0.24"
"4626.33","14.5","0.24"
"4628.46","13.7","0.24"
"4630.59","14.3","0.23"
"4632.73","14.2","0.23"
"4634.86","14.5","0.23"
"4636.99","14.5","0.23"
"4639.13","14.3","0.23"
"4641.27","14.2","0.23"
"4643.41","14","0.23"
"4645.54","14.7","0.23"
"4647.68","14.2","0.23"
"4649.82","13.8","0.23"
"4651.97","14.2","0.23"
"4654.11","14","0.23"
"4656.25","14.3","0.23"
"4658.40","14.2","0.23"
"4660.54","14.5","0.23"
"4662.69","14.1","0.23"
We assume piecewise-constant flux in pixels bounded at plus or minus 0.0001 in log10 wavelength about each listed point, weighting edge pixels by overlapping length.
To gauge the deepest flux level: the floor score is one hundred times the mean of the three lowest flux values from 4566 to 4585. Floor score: 1403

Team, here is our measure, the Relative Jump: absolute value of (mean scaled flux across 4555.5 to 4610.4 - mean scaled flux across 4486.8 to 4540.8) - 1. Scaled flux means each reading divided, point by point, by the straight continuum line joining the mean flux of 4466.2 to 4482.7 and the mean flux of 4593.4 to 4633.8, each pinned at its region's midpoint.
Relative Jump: -0.994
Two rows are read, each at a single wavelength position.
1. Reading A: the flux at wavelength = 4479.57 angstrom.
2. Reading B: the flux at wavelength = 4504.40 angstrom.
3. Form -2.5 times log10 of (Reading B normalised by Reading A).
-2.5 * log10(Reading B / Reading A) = -0.02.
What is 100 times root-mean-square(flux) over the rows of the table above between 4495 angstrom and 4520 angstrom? 1449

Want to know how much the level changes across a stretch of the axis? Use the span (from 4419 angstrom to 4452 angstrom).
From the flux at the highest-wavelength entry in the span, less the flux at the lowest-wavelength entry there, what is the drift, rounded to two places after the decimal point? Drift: 0.50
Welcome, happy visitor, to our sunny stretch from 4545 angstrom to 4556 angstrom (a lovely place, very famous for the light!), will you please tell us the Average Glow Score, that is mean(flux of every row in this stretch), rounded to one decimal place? 14.3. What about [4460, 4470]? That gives 14.5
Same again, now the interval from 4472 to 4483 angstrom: 14.5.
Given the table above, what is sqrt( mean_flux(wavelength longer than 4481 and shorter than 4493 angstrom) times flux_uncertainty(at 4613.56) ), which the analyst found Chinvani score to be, 1.86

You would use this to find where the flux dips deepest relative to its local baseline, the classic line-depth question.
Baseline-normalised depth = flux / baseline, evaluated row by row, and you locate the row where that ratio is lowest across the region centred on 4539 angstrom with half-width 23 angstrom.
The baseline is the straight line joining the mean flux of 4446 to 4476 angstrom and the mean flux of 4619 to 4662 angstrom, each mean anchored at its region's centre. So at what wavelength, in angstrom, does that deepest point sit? 4548.17 angstrom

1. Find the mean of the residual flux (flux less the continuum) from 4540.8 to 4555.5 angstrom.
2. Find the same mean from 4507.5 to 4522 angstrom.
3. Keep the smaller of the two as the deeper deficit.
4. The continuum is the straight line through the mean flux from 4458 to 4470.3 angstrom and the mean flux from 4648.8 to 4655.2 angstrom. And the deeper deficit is 0.11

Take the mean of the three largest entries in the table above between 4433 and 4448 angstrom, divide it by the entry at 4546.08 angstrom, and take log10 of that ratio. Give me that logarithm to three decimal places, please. 0.012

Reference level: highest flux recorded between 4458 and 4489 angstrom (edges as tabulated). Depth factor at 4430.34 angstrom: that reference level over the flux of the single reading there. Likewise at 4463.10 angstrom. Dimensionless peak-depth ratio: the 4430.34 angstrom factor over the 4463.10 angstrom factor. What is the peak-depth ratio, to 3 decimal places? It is 0.993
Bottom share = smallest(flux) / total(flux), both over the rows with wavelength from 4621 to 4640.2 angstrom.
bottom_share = 0.107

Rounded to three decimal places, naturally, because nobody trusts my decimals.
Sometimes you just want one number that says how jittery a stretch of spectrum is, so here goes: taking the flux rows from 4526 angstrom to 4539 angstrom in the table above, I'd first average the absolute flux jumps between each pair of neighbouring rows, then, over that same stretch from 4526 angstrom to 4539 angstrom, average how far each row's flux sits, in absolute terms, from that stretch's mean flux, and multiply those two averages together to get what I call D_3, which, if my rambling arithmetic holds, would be 0.084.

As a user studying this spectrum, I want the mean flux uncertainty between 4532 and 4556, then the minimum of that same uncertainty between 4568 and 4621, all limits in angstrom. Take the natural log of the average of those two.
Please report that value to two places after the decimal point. -1.43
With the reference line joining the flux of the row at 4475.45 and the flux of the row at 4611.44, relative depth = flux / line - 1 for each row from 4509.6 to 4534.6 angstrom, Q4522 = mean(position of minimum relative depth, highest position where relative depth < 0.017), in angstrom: 4529.4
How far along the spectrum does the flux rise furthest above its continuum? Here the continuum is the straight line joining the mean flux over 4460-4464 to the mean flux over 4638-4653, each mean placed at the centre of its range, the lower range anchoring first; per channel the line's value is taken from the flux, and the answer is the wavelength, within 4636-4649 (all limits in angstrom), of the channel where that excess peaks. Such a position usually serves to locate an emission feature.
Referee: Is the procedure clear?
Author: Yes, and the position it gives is 4645.54 angstrom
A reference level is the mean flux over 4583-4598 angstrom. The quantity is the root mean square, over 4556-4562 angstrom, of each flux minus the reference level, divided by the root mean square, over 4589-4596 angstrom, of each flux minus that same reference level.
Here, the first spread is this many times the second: 1.3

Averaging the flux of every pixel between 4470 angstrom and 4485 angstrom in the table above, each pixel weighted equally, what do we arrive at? 14.47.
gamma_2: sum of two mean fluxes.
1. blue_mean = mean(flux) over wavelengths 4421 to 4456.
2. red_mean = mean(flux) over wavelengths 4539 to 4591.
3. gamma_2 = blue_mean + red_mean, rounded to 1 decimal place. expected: 28.9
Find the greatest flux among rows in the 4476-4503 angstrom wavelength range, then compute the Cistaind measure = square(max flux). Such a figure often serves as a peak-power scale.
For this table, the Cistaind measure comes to 219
